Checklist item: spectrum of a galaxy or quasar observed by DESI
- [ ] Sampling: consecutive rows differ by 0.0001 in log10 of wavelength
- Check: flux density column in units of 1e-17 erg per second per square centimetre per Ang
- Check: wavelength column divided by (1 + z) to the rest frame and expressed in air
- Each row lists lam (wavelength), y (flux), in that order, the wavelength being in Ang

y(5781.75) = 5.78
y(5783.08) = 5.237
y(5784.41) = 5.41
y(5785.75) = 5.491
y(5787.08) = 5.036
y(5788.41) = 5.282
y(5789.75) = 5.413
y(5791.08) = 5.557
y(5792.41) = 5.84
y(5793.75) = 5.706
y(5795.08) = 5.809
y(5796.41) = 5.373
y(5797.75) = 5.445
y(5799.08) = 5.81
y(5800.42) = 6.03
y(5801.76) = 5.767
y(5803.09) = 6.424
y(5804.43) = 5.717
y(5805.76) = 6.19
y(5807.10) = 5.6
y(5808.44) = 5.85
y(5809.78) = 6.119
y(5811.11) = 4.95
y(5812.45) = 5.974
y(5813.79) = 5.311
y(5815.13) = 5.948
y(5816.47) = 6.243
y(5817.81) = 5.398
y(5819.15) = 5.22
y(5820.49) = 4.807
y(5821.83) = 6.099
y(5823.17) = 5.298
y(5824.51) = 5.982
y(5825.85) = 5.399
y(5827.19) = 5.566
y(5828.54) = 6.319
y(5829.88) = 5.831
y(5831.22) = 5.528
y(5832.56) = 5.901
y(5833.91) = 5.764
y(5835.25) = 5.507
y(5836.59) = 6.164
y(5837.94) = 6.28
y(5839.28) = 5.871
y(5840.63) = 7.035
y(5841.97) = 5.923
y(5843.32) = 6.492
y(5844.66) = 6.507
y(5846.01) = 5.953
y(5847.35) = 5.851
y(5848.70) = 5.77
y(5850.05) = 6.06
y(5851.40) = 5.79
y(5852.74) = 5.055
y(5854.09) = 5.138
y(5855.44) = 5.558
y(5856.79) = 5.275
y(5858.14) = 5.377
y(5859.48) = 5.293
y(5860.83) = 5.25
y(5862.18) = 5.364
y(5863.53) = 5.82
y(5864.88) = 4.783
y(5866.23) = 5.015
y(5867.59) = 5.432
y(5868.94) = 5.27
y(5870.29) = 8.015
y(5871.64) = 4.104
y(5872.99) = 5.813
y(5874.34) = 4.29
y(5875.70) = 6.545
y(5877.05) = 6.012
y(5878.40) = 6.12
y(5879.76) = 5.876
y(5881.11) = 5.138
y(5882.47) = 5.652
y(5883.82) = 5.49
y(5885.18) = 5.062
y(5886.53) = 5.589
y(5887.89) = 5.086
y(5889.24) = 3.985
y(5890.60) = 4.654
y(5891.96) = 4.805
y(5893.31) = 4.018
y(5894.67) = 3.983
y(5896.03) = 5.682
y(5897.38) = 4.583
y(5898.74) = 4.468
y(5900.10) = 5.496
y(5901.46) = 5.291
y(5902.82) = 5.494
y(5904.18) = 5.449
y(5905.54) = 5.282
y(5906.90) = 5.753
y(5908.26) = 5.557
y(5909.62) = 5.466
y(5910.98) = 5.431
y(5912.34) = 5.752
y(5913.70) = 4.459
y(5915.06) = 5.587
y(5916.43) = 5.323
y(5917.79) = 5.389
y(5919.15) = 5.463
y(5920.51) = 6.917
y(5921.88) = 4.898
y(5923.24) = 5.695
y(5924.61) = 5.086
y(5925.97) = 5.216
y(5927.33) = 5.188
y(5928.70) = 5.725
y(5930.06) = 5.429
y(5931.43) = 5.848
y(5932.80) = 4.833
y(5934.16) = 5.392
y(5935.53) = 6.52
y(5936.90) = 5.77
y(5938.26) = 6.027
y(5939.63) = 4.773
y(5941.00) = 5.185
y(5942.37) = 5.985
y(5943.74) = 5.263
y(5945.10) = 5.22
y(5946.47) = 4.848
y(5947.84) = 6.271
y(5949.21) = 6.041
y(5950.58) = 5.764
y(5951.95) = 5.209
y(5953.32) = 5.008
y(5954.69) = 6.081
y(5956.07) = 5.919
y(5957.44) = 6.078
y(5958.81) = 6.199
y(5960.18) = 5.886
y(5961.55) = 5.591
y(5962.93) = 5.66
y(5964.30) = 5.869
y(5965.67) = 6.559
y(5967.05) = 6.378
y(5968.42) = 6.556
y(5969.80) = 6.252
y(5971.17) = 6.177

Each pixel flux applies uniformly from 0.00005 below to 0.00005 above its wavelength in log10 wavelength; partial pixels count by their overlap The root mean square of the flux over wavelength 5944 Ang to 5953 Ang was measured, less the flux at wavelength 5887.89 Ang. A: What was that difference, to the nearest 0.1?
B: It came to 0.5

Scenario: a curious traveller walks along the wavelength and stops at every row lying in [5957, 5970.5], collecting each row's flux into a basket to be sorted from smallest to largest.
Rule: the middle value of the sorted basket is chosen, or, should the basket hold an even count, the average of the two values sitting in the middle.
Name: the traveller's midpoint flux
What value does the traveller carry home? 6.14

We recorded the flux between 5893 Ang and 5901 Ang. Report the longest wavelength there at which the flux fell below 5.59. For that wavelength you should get 5900.10 Ang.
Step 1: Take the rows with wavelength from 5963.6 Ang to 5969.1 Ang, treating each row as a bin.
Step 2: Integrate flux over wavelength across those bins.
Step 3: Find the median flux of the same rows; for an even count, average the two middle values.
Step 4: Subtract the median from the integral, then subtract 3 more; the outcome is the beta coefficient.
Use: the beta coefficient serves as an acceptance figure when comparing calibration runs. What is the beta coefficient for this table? 25.4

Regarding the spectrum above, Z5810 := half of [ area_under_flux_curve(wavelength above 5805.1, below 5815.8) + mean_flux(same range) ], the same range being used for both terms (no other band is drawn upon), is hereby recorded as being 33.6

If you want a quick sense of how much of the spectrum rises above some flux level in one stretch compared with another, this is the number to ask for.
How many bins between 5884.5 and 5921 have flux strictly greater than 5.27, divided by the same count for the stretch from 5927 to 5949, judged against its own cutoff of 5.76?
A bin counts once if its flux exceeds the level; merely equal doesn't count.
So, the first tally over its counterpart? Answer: 2.8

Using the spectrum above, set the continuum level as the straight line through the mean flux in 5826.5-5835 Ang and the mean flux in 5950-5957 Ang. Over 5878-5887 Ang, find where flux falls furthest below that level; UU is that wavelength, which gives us 5885.18 Ang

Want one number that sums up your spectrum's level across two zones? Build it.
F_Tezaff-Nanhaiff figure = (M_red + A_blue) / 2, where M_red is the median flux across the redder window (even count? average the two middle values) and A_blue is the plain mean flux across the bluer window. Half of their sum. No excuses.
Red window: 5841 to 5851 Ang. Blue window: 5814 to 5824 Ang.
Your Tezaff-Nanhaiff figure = 5.76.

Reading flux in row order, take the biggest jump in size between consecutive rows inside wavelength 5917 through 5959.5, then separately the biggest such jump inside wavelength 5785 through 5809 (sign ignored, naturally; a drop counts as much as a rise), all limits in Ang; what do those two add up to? 2.7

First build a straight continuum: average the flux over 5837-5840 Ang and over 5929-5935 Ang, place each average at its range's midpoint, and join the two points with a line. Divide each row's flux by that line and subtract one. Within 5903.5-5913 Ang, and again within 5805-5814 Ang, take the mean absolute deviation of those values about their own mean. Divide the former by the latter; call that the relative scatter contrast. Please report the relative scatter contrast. 0.4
